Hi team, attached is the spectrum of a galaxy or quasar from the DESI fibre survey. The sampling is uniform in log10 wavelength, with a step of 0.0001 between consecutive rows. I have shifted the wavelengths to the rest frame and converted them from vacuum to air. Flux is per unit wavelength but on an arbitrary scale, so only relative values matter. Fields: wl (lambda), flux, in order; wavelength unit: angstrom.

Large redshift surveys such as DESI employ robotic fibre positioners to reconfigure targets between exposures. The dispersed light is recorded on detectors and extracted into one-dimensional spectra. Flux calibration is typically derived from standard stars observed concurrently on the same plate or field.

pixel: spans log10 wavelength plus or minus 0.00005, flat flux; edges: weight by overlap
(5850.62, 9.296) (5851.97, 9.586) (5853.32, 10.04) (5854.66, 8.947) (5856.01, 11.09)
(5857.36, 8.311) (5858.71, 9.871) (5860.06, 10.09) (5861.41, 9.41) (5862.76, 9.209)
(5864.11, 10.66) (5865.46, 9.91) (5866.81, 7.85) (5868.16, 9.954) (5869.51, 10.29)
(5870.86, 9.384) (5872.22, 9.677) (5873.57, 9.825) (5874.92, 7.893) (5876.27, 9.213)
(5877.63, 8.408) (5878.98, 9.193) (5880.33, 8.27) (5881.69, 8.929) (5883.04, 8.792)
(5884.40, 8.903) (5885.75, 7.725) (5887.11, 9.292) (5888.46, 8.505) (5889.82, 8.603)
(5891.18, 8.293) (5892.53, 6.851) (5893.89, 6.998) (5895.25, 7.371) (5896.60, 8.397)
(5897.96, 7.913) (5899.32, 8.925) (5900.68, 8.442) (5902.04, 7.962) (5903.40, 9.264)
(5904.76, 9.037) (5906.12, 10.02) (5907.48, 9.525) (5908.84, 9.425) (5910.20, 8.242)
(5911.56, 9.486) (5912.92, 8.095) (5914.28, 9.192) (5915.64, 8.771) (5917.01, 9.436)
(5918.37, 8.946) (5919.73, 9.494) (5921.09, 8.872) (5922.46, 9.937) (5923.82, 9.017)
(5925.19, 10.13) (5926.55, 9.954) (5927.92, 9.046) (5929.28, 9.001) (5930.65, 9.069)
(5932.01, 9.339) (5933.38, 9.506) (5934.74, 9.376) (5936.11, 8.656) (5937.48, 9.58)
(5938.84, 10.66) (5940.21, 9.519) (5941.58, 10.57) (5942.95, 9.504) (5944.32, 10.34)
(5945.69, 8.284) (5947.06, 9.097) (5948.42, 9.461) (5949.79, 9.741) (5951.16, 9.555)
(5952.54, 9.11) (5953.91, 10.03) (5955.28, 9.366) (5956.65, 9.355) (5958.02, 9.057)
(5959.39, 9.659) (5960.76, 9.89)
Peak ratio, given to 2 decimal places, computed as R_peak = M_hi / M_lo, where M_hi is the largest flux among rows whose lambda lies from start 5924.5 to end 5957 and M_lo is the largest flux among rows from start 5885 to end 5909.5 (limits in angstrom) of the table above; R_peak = 1.06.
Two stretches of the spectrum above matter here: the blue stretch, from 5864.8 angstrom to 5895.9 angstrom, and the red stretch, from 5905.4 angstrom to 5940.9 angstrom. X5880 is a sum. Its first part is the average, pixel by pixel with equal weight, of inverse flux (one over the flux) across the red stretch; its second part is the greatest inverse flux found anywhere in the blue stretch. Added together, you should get 0.254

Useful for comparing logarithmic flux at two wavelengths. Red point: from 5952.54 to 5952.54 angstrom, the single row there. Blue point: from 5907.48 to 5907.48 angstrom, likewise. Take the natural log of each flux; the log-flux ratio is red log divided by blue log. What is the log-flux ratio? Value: 0.98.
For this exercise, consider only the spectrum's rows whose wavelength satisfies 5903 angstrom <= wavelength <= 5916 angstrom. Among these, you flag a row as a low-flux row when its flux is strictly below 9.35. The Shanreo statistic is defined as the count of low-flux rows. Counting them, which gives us 6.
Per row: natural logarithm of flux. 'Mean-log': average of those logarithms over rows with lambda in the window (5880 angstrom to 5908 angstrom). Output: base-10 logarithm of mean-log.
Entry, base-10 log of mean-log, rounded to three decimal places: 0.329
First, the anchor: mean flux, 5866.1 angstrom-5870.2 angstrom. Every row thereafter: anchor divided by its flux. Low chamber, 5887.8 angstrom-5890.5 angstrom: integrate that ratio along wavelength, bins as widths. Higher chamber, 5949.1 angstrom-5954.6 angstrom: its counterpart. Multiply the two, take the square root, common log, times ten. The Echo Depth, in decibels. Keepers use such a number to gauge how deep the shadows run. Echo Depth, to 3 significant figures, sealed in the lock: 6.00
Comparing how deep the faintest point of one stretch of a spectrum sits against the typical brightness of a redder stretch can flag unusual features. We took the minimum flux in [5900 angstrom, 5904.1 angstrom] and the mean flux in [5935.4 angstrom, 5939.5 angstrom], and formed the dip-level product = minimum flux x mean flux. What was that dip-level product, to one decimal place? 76.7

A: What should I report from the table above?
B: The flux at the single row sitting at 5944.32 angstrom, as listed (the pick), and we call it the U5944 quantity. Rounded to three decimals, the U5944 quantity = 10.340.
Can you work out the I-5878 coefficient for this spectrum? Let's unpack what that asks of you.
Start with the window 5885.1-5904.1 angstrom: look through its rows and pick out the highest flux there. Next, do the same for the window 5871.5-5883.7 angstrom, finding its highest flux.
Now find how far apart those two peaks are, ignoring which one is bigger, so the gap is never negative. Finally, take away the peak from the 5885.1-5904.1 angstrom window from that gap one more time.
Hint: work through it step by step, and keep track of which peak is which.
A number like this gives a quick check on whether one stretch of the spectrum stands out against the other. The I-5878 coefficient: -8.8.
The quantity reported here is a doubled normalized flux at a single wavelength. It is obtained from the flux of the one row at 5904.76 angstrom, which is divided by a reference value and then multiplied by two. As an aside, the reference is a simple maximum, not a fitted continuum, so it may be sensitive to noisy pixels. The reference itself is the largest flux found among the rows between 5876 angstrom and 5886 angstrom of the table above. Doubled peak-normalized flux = 1.96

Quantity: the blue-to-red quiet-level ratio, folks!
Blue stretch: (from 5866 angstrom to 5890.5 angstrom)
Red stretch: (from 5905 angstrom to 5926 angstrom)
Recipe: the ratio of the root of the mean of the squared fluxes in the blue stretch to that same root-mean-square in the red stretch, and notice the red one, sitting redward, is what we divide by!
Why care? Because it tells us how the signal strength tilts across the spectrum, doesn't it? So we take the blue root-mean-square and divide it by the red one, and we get 0.97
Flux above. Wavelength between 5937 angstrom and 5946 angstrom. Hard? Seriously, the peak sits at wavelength 5938.84 angstrom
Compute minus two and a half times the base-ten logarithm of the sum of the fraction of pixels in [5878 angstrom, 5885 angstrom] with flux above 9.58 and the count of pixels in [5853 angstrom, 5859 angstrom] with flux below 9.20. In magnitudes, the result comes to -0.75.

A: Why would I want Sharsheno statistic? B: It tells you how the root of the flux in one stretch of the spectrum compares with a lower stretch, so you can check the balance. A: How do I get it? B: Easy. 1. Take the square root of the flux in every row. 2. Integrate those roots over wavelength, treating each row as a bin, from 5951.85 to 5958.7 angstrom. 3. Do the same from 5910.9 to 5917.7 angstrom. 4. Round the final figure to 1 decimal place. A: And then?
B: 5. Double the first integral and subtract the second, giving 21.6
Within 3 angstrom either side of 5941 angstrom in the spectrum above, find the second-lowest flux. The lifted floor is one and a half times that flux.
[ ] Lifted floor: 14.3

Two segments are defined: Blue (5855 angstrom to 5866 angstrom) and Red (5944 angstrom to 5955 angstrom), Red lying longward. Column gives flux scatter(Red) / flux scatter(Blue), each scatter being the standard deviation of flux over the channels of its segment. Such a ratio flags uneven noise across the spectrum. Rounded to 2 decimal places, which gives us 0.74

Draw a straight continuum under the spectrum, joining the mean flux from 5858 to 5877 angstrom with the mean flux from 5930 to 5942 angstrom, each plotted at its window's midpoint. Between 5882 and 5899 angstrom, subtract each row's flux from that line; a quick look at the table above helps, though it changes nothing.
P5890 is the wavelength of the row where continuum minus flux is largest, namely 5892.53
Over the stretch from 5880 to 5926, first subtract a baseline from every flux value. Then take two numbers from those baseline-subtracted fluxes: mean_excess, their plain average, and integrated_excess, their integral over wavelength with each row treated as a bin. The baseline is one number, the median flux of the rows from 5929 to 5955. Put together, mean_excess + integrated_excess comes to -36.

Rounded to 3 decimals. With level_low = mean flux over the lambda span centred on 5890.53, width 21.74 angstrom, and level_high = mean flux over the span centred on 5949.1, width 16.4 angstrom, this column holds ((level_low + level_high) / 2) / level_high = 0.933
